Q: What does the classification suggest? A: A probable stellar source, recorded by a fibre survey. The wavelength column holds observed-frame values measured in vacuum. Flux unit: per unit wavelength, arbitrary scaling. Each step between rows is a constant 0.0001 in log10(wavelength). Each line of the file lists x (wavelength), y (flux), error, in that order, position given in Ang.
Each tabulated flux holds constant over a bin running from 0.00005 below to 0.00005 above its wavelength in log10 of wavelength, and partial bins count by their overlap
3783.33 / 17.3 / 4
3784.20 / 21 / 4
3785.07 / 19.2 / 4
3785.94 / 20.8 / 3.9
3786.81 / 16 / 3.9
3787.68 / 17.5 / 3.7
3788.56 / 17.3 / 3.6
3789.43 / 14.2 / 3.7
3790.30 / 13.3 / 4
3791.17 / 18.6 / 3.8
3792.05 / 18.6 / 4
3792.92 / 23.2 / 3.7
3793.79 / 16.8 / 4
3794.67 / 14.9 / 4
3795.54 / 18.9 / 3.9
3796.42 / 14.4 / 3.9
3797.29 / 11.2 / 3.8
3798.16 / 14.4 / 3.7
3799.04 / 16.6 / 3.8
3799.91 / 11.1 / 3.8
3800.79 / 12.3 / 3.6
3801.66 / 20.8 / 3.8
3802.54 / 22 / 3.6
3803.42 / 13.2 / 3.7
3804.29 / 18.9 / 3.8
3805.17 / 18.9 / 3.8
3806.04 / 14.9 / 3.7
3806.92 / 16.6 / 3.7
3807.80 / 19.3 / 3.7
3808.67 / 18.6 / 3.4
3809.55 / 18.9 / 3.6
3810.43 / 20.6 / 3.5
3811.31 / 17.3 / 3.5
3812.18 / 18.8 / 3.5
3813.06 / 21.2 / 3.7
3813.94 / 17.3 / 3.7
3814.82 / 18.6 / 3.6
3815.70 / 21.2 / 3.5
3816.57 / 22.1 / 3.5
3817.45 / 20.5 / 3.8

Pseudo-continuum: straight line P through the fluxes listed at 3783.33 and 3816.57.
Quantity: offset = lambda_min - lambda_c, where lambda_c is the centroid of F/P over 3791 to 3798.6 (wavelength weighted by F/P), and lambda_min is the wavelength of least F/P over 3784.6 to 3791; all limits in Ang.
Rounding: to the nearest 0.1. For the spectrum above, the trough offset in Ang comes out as -4.0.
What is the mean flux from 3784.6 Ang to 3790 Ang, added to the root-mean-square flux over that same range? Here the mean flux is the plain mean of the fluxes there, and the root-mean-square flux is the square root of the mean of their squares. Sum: 35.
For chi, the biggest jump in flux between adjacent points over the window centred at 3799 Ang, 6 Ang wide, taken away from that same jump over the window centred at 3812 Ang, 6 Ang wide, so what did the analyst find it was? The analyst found -5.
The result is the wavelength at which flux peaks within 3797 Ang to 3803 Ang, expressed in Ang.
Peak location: 3802.54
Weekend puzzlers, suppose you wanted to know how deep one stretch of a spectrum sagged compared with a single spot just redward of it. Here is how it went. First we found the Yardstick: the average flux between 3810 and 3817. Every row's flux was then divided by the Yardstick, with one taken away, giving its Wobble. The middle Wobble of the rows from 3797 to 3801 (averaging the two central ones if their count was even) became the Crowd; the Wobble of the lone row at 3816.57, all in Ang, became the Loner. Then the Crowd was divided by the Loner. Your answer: -3.0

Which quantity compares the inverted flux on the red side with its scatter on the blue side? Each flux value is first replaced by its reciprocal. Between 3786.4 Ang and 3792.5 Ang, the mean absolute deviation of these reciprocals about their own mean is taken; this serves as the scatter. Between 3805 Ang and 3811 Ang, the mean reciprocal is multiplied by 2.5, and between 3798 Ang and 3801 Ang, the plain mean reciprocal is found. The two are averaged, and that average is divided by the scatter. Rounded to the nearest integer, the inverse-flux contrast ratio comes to 16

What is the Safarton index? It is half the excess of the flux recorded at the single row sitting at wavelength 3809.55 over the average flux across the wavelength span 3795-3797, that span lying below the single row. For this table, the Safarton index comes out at 1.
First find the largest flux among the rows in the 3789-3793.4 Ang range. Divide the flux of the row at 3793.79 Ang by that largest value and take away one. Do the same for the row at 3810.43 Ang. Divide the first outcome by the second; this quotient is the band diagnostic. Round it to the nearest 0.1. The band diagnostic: 2.5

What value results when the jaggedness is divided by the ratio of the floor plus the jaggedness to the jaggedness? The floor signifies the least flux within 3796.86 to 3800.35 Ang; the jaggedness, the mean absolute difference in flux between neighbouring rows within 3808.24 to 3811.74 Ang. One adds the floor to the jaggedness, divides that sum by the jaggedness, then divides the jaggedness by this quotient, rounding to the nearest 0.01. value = 0.24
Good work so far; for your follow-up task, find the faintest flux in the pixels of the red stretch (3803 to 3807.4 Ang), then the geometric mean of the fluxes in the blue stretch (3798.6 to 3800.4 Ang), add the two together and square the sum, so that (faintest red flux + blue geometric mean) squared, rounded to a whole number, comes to 717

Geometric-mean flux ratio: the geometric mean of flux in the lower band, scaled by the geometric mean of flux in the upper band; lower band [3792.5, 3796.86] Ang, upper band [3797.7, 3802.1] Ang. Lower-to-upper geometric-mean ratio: 1.18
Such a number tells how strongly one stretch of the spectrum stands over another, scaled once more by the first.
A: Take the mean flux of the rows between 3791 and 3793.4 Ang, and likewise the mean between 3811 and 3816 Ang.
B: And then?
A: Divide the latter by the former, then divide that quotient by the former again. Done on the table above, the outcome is 0.047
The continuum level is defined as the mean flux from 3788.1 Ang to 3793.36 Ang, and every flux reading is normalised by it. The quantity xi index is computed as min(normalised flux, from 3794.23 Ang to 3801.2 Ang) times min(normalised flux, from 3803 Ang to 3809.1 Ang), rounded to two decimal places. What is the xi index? 0.48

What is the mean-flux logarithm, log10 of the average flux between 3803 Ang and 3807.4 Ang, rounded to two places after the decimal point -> 1.22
